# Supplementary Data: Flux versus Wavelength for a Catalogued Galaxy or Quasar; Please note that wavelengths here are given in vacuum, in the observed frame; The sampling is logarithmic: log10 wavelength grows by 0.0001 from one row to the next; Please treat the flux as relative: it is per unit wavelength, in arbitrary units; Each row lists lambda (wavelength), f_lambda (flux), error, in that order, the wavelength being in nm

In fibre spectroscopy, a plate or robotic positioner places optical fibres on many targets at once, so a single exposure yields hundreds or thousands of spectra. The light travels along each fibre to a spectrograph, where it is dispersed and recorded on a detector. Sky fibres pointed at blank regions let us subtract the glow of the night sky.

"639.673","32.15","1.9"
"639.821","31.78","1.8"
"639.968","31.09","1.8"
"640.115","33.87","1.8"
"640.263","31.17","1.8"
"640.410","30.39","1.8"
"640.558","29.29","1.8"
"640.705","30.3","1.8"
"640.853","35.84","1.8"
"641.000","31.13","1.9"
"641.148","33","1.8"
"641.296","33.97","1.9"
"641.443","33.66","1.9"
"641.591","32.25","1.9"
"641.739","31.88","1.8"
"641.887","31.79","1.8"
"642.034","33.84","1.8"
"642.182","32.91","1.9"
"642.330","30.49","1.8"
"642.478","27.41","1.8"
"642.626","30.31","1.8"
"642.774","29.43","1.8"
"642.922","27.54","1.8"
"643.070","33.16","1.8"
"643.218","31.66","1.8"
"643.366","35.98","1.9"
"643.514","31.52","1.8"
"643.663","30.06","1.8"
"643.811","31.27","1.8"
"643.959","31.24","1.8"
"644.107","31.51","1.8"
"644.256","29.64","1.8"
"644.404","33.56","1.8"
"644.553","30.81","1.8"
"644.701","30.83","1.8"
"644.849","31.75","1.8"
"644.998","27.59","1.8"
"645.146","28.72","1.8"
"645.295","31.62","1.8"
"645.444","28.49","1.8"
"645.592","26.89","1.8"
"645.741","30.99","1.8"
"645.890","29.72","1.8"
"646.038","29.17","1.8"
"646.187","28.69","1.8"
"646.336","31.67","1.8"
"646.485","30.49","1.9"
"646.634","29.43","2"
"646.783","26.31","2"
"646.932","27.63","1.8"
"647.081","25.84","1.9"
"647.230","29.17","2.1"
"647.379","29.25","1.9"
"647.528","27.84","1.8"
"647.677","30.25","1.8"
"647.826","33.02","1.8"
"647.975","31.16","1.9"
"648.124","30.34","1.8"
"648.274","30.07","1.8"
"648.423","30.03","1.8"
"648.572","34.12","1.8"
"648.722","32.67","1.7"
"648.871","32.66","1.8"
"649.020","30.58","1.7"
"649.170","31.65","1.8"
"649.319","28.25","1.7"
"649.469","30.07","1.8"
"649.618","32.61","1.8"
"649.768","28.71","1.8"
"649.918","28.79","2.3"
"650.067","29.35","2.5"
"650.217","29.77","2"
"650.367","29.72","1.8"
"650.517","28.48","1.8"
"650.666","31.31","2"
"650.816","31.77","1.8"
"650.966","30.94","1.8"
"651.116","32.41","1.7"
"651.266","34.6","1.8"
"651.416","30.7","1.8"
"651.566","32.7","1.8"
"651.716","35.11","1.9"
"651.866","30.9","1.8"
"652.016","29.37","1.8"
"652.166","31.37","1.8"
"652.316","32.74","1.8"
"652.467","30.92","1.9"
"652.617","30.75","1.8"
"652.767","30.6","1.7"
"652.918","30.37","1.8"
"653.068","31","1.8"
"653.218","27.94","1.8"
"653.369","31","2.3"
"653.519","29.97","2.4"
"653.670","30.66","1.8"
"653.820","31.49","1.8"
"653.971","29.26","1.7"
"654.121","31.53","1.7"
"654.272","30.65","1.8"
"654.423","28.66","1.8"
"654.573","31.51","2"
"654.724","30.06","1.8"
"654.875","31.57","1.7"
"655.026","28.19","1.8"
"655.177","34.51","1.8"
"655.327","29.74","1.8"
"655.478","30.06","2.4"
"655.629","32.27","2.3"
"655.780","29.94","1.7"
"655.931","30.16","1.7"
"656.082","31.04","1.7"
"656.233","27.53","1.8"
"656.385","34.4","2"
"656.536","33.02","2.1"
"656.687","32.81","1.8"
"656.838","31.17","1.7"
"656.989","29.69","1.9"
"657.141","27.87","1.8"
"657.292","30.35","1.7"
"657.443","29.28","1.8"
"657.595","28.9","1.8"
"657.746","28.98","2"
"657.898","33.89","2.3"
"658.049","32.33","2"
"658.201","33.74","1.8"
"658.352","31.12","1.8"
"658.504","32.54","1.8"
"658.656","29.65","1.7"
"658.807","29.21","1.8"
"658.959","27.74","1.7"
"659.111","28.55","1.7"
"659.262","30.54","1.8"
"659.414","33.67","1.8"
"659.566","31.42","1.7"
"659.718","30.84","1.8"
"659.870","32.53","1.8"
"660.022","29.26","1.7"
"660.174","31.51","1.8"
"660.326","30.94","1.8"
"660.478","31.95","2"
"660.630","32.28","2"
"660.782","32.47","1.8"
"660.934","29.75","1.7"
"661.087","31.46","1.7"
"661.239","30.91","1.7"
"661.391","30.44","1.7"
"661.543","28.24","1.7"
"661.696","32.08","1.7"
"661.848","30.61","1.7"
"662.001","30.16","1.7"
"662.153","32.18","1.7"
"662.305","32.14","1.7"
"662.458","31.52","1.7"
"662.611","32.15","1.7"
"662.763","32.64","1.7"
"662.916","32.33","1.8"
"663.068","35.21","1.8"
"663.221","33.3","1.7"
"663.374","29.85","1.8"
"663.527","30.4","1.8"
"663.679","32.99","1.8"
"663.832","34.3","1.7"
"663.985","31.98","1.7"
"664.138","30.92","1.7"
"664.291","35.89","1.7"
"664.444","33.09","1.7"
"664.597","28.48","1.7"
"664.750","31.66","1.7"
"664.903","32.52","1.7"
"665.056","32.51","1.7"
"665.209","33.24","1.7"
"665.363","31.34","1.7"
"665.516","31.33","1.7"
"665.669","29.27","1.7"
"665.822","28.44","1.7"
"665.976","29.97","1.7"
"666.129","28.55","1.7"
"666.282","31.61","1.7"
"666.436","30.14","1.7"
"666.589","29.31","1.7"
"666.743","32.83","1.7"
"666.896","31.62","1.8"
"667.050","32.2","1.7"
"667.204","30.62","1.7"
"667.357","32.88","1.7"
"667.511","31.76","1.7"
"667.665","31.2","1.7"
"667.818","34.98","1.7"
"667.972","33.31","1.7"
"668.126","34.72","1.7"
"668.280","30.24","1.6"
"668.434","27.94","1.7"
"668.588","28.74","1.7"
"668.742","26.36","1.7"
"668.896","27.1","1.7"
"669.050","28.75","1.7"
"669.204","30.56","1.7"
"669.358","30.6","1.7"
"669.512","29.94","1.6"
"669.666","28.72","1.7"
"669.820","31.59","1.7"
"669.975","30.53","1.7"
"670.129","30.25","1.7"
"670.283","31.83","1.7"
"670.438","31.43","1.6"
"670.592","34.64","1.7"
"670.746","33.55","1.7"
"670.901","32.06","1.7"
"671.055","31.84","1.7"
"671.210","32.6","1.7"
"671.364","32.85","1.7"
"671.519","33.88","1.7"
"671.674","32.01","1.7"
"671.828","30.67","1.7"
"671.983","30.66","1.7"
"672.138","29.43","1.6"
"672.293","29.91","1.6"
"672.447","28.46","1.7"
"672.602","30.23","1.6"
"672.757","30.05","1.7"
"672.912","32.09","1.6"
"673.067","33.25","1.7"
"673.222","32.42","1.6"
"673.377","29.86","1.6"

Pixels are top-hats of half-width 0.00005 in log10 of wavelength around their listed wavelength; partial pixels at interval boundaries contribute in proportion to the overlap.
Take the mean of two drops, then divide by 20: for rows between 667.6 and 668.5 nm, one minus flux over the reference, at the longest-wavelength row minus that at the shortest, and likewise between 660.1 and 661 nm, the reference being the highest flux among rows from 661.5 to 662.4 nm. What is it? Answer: 0.004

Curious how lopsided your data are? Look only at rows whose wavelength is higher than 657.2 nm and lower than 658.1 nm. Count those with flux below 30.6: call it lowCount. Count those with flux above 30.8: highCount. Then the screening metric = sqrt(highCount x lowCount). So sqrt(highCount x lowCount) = 2.8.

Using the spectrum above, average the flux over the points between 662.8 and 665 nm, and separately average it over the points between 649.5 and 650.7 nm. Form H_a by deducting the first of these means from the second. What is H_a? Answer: -2.5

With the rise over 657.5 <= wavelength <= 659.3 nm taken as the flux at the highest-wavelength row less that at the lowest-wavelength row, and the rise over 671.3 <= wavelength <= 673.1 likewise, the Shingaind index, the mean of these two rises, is 1.02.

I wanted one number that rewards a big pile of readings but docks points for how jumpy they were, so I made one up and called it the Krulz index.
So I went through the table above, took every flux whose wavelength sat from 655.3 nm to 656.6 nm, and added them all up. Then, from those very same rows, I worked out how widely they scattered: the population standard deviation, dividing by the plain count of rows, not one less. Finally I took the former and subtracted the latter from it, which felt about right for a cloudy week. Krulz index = 276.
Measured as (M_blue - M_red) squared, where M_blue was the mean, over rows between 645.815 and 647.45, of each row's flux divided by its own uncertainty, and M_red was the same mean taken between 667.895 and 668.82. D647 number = 7.0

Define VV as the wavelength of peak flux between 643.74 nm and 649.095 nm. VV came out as 648.572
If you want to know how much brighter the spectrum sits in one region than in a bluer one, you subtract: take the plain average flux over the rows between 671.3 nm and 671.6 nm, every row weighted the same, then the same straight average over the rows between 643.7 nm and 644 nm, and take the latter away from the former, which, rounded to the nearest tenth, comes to 2.1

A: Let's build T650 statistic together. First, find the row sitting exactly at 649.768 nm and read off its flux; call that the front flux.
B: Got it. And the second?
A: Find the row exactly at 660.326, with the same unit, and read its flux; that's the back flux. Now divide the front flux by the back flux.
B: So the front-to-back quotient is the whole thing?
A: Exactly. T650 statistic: 0.928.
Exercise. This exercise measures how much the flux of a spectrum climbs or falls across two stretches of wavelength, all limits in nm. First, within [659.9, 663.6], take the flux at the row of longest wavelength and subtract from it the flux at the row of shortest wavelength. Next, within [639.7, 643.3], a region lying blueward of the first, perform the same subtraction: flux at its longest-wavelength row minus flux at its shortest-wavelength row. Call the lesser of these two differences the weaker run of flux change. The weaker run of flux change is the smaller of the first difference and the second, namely -0.1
